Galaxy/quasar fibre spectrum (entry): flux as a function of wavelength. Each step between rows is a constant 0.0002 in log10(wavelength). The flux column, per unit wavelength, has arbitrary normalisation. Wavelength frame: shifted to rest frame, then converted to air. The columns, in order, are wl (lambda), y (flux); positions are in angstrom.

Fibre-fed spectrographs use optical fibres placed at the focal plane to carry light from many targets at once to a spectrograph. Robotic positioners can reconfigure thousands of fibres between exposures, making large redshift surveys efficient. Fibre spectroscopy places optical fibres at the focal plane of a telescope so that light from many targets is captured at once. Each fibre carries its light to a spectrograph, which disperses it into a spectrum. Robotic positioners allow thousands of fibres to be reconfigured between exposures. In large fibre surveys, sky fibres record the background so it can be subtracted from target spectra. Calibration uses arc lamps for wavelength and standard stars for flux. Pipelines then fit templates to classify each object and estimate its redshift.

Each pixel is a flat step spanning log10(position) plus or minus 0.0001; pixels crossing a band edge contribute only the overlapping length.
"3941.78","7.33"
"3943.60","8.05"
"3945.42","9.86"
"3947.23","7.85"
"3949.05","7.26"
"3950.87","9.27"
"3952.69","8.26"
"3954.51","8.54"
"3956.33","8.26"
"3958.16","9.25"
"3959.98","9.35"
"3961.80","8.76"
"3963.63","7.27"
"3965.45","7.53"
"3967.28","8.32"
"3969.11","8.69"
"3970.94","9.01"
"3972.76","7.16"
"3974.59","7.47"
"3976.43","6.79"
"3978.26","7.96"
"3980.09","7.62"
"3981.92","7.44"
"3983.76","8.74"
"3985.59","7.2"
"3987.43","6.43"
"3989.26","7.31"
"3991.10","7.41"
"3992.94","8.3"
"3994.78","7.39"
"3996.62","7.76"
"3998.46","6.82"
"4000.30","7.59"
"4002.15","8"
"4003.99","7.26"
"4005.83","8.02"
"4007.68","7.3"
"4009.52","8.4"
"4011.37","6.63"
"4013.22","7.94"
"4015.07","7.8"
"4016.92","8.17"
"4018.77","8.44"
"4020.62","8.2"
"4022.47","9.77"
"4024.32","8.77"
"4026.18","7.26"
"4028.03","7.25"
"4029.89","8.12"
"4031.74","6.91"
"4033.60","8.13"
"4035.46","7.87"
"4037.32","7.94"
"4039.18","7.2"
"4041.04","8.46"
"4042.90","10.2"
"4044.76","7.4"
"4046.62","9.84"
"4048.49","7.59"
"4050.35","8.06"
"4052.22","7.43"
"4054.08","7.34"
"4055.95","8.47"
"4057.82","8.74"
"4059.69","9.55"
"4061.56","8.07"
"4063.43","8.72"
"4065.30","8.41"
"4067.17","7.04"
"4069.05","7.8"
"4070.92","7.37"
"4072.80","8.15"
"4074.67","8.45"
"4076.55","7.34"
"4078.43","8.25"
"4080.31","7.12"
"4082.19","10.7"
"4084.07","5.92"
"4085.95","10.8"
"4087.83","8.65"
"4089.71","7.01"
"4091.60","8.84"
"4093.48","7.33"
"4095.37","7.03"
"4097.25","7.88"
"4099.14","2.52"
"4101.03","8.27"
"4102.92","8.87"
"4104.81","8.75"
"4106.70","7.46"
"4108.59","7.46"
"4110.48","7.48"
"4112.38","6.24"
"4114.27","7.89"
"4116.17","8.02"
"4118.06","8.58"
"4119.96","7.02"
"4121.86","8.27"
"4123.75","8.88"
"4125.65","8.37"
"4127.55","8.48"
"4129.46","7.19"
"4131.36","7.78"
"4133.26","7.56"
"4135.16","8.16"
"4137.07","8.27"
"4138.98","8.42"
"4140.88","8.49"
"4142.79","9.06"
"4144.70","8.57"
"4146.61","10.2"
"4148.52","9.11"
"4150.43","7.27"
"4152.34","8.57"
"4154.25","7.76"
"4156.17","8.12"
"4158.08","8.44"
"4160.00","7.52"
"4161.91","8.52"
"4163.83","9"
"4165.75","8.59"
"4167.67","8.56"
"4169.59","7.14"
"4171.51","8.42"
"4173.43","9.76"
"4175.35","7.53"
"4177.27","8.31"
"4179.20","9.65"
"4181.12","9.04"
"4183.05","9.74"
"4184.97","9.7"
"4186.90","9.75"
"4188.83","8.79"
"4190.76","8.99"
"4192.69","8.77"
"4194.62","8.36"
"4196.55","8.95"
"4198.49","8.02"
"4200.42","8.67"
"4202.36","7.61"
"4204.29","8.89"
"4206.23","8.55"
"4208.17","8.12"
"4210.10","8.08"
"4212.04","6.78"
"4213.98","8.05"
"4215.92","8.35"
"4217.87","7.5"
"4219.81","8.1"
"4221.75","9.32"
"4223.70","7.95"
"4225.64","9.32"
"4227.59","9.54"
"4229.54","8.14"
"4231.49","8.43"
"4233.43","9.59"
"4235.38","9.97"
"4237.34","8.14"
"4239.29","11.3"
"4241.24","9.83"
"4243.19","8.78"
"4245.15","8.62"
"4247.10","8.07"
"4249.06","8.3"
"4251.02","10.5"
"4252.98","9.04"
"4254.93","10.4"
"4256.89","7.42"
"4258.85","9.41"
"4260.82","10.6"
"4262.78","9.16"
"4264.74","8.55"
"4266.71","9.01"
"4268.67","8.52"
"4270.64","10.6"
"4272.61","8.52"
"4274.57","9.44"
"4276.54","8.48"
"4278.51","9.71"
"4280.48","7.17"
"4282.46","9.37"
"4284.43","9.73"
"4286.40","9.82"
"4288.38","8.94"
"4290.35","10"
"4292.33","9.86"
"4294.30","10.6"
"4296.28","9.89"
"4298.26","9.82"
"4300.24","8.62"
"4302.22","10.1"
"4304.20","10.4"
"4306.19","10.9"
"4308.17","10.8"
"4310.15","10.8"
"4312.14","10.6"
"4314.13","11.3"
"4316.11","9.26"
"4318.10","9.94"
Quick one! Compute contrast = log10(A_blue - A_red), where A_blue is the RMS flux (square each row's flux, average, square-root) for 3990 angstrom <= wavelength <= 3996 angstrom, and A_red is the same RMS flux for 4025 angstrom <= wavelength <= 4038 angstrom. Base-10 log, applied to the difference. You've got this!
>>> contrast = -1.24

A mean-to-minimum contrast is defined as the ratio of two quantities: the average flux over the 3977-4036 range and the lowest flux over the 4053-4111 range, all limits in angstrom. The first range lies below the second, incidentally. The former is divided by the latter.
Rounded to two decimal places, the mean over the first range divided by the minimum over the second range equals 3.08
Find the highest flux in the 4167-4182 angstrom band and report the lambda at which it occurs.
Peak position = 4173.43 angstrom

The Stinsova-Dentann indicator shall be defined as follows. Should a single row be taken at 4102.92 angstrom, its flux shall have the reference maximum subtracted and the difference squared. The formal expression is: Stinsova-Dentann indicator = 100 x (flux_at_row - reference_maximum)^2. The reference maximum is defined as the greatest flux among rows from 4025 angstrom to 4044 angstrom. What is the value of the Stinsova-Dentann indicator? 177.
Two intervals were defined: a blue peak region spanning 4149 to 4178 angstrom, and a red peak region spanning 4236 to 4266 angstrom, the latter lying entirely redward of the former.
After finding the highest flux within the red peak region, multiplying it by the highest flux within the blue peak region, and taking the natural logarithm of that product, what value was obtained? 4.70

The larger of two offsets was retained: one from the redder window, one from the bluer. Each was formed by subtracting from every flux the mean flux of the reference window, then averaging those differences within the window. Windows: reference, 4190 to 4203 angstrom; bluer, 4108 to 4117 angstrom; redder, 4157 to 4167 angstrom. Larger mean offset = -0.1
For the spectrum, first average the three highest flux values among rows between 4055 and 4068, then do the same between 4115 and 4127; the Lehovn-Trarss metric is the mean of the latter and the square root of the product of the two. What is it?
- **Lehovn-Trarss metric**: 8.7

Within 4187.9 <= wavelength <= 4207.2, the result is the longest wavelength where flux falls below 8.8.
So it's 4206.23 angstrom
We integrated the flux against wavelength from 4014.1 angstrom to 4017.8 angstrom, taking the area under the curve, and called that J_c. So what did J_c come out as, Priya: 29.5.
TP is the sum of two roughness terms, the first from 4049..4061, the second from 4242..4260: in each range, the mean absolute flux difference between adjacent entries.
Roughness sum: 2.0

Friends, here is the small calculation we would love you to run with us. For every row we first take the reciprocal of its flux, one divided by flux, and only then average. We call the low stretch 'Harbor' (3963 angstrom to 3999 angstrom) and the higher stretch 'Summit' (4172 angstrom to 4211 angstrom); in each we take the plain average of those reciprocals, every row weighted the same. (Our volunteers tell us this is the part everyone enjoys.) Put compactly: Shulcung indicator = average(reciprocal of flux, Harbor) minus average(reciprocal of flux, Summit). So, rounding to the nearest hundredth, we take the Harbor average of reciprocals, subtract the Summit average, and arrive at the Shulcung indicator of 0.02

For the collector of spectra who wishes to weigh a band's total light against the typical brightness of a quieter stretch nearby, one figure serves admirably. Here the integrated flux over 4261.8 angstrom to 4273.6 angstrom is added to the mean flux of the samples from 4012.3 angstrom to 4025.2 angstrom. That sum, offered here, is 115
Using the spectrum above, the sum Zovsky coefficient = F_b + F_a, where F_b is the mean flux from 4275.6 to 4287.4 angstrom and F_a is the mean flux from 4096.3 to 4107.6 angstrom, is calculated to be 16.3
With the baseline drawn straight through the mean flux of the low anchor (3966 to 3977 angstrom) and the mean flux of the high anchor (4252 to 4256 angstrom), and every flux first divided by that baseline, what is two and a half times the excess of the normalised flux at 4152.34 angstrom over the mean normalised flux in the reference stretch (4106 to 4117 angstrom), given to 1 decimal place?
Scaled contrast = 0.3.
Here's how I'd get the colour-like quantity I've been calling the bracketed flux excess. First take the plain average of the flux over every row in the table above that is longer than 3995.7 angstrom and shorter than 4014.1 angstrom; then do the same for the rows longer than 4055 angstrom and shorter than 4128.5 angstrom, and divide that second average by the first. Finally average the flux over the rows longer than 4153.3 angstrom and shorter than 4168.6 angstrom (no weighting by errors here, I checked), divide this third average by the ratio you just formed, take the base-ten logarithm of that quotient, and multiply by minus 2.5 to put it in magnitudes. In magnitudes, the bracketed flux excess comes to -2.25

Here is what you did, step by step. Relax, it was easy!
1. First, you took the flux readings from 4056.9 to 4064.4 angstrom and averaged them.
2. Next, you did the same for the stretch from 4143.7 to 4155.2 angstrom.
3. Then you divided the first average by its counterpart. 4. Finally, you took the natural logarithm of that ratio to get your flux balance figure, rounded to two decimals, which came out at 0.02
